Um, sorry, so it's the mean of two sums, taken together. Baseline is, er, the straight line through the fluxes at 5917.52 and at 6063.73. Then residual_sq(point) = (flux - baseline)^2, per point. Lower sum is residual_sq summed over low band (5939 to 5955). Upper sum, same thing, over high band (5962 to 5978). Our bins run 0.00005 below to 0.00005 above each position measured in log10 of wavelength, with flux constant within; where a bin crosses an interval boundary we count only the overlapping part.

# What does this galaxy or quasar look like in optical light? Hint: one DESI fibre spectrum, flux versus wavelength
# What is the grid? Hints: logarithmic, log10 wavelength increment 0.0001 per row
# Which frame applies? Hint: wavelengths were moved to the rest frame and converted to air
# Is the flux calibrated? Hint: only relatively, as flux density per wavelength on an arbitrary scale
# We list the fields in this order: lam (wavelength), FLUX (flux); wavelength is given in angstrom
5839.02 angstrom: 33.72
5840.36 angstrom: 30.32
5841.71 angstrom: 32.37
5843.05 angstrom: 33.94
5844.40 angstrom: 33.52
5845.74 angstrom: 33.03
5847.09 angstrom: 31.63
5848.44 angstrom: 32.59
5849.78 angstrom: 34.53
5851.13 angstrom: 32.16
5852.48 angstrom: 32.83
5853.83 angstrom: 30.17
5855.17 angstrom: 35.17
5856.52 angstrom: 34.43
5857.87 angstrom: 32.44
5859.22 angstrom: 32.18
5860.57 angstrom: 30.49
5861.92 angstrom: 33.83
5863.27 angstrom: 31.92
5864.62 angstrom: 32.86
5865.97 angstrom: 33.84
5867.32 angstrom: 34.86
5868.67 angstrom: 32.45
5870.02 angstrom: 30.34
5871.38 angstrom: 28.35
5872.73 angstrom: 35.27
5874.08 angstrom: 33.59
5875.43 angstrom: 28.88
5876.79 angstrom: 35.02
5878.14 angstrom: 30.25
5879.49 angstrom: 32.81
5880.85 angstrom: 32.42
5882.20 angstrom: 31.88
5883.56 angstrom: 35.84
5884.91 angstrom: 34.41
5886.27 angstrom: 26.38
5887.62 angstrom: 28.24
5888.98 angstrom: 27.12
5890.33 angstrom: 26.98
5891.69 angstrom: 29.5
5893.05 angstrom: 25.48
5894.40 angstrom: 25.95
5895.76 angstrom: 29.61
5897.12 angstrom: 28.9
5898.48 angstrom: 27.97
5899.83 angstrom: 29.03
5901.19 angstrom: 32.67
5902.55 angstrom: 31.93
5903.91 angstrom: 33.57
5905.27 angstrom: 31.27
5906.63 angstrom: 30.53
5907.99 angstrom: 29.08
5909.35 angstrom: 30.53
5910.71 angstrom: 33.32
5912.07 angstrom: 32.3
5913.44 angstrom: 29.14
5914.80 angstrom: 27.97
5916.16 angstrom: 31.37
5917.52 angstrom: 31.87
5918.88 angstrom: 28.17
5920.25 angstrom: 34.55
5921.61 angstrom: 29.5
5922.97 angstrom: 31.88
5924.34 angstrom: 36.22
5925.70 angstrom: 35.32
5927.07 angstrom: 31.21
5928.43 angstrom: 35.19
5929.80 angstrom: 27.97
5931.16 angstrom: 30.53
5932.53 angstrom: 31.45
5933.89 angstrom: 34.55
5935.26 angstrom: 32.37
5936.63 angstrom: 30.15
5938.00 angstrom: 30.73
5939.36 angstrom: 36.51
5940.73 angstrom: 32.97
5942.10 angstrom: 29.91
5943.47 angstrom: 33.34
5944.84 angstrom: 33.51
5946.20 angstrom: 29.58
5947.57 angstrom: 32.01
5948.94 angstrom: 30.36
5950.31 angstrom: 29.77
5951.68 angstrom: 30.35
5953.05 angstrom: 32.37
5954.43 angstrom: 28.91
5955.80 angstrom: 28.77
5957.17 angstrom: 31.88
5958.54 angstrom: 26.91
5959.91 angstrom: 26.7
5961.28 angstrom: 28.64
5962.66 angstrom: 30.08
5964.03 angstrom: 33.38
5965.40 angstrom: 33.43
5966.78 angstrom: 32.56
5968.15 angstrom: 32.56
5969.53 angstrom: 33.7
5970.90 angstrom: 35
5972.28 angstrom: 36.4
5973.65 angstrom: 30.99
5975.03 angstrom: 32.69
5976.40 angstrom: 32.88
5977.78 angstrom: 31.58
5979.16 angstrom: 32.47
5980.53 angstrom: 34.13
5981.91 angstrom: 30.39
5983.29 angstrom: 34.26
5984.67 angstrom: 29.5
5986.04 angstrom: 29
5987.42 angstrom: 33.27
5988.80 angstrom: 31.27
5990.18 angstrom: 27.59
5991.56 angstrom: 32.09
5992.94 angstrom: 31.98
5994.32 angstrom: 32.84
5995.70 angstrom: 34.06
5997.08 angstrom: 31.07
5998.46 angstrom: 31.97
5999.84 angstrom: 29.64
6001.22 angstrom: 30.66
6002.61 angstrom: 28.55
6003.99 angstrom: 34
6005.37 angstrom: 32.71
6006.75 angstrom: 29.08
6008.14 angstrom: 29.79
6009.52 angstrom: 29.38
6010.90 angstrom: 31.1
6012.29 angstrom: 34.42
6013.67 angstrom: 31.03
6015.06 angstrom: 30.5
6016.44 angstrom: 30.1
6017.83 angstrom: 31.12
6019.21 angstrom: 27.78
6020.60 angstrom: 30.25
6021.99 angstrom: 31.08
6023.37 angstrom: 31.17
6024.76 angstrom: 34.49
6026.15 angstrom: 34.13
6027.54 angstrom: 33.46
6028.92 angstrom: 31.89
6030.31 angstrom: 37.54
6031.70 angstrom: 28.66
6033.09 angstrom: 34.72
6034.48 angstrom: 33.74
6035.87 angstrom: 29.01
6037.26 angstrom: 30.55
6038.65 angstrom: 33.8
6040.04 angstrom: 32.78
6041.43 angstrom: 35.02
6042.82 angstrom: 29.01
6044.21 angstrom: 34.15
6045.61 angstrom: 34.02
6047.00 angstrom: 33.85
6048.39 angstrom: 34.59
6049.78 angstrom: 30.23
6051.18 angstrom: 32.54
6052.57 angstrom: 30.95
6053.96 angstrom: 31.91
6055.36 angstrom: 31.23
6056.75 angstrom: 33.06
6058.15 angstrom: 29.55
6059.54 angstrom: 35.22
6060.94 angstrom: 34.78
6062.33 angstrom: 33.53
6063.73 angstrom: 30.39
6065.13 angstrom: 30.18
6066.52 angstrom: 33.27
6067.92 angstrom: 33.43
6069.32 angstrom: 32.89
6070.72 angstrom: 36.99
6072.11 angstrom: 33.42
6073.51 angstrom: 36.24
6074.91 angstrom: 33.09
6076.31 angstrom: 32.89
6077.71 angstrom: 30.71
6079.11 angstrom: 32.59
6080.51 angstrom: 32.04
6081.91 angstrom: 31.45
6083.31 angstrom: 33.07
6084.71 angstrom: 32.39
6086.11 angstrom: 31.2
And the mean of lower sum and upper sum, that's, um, 57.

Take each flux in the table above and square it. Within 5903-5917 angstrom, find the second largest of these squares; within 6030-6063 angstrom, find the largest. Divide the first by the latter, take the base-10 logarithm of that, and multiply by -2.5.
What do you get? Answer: 0.26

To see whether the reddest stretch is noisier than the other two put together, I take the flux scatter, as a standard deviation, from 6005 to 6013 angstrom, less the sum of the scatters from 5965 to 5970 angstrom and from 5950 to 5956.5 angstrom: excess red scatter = 0.1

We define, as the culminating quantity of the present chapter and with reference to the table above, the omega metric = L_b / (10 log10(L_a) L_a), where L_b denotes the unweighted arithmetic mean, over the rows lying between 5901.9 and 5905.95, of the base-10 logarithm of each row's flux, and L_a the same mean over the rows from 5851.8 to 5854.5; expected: 0.574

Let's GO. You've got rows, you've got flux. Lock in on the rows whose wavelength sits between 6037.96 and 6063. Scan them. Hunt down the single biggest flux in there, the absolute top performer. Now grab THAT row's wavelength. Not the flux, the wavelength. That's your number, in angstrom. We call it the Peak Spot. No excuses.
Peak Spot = 6059.54 angstrom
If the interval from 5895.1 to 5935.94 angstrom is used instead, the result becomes 5924.34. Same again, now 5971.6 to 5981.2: 5972.28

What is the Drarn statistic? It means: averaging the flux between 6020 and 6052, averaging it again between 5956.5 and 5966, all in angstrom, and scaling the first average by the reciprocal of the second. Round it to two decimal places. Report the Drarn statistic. 1.08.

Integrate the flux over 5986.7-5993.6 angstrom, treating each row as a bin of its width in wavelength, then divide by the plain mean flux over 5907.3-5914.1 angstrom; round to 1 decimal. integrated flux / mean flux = 7.0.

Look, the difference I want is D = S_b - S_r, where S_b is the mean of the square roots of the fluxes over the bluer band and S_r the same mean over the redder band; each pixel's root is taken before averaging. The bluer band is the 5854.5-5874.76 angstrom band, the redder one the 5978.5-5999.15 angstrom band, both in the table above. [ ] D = 0.09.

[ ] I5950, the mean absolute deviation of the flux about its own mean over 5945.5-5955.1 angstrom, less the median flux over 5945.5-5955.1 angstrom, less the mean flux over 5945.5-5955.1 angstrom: -60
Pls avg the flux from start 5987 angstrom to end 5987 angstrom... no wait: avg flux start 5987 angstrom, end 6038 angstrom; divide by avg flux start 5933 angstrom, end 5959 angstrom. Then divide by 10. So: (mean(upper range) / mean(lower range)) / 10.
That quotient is 0.101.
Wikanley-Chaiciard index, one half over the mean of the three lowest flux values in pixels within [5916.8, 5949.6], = 0.0175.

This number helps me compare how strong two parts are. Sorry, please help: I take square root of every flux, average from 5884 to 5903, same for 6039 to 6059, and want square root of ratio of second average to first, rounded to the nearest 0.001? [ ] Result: 1.029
